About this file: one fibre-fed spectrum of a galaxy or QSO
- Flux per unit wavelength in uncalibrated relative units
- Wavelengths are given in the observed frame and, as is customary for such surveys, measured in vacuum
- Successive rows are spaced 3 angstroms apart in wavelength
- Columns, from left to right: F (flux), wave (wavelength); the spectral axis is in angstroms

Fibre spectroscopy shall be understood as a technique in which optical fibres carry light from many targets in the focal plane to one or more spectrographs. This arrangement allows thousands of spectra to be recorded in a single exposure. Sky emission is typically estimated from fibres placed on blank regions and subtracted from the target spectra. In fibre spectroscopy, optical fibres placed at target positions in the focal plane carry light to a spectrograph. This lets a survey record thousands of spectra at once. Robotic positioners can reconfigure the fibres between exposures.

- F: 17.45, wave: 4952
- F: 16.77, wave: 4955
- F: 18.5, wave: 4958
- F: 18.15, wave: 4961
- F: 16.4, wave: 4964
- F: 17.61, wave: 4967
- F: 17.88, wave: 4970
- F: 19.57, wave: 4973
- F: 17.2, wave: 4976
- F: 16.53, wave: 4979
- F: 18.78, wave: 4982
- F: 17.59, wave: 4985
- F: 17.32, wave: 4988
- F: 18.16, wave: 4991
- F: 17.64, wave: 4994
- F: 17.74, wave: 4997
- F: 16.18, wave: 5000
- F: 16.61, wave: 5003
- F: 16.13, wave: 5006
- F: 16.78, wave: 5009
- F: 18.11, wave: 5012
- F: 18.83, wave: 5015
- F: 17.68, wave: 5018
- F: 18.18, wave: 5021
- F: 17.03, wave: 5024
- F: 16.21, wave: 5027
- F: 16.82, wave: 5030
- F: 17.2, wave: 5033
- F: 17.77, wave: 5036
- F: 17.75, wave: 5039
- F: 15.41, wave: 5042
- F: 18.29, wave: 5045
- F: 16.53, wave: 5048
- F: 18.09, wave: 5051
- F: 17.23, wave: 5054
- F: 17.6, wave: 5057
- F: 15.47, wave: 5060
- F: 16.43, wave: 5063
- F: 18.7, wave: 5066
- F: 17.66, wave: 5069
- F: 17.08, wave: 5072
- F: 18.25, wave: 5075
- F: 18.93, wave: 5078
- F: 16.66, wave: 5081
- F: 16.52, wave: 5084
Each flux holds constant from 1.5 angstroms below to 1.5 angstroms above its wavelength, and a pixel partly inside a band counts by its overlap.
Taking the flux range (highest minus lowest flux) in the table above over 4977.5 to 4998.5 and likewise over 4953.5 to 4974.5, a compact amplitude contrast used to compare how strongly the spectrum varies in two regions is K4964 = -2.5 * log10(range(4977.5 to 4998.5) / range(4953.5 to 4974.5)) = 0.37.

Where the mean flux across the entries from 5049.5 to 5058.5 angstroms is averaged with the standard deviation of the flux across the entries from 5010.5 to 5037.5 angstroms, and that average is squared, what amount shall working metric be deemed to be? 85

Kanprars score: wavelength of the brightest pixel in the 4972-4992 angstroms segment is 4973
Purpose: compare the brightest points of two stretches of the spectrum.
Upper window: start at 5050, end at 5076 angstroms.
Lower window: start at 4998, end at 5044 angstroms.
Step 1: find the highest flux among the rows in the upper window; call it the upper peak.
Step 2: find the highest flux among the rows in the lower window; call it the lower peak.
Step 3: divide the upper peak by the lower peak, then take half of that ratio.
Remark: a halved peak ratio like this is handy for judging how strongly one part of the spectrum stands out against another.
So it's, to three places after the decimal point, 0.497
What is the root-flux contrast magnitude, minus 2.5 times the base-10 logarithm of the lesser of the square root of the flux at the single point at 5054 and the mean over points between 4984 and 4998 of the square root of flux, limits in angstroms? -1.545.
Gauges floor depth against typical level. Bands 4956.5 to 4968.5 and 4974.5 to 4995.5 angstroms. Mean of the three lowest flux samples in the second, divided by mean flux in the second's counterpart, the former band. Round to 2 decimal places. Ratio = 0.96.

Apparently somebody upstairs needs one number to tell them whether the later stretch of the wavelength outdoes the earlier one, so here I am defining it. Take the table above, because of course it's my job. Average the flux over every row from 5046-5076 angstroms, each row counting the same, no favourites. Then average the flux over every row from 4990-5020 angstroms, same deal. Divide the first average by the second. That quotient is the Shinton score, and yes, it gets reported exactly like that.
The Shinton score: 0.995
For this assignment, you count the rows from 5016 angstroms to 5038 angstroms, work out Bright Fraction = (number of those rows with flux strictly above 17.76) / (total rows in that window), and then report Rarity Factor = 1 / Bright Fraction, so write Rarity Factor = 3.5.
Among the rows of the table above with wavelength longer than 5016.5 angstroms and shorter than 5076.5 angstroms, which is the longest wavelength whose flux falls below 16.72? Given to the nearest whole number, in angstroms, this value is 5063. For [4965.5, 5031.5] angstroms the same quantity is 5027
